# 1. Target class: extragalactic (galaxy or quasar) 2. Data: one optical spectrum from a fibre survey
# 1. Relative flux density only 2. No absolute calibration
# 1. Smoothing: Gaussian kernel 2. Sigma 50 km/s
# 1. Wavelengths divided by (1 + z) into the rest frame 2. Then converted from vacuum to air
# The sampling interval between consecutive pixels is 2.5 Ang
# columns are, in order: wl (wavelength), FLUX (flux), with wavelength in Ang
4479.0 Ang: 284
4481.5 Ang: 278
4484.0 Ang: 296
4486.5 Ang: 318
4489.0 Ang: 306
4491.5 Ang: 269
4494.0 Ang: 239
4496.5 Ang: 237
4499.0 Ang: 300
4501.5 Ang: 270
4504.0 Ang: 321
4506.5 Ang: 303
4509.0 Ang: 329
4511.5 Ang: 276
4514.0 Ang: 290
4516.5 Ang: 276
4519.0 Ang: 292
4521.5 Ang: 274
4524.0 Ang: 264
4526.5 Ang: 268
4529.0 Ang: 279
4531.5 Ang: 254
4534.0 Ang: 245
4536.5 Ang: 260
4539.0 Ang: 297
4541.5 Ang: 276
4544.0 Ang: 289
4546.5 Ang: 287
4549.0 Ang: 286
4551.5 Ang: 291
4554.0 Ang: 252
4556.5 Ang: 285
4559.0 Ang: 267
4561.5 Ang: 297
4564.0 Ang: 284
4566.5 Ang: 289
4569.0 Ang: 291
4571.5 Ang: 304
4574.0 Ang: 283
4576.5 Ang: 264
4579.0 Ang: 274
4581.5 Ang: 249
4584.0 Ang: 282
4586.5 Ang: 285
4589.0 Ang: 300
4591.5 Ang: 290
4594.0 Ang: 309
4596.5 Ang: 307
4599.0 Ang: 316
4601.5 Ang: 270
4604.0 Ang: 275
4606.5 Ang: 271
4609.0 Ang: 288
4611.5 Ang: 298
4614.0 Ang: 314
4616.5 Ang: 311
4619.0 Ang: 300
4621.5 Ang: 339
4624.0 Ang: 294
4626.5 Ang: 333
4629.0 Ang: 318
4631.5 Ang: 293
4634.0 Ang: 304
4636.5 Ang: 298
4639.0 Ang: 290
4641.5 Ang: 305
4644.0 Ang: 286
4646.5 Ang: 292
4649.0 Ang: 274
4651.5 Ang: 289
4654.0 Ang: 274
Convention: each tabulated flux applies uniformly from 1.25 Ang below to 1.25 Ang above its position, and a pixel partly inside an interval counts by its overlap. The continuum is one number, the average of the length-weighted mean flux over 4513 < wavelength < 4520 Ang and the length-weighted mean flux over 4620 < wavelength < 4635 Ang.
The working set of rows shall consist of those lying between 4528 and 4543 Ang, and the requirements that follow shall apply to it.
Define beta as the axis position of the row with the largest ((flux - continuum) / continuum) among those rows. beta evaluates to 4539.0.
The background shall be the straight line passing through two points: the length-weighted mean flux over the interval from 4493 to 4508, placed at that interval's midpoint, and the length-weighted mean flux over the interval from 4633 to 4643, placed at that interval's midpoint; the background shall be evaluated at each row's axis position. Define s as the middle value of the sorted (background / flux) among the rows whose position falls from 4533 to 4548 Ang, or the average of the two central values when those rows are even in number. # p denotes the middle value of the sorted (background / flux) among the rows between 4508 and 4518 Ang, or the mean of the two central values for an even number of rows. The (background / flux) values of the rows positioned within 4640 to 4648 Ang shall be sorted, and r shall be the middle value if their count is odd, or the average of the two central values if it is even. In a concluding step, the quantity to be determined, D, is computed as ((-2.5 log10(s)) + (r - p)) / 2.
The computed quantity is 0.01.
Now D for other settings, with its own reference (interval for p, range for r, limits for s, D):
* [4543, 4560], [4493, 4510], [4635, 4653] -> -0.05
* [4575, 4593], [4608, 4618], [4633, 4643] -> -0.03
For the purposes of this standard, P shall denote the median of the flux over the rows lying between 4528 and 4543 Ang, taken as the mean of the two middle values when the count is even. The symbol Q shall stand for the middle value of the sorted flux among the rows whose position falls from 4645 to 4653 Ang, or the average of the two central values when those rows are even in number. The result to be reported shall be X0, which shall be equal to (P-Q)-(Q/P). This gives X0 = -22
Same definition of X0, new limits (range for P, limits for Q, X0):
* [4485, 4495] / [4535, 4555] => 0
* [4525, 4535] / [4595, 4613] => -28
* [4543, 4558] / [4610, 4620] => -20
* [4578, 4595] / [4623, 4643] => -17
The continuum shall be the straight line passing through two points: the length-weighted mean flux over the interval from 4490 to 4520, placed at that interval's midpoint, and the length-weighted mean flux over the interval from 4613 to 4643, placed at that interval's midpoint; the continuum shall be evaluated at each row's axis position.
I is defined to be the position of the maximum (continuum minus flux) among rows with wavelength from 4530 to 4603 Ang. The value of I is 4581.5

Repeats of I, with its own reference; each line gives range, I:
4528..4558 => 4534.0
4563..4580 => 4576.5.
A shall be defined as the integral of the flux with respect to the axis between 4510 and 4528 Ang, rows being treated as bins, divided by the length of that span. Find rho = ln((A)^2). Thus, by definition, 11.3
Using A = 278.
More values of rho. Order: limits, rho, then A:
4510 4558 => 11.2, 276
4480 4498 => 11.3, 278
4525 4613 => 11.3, 282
